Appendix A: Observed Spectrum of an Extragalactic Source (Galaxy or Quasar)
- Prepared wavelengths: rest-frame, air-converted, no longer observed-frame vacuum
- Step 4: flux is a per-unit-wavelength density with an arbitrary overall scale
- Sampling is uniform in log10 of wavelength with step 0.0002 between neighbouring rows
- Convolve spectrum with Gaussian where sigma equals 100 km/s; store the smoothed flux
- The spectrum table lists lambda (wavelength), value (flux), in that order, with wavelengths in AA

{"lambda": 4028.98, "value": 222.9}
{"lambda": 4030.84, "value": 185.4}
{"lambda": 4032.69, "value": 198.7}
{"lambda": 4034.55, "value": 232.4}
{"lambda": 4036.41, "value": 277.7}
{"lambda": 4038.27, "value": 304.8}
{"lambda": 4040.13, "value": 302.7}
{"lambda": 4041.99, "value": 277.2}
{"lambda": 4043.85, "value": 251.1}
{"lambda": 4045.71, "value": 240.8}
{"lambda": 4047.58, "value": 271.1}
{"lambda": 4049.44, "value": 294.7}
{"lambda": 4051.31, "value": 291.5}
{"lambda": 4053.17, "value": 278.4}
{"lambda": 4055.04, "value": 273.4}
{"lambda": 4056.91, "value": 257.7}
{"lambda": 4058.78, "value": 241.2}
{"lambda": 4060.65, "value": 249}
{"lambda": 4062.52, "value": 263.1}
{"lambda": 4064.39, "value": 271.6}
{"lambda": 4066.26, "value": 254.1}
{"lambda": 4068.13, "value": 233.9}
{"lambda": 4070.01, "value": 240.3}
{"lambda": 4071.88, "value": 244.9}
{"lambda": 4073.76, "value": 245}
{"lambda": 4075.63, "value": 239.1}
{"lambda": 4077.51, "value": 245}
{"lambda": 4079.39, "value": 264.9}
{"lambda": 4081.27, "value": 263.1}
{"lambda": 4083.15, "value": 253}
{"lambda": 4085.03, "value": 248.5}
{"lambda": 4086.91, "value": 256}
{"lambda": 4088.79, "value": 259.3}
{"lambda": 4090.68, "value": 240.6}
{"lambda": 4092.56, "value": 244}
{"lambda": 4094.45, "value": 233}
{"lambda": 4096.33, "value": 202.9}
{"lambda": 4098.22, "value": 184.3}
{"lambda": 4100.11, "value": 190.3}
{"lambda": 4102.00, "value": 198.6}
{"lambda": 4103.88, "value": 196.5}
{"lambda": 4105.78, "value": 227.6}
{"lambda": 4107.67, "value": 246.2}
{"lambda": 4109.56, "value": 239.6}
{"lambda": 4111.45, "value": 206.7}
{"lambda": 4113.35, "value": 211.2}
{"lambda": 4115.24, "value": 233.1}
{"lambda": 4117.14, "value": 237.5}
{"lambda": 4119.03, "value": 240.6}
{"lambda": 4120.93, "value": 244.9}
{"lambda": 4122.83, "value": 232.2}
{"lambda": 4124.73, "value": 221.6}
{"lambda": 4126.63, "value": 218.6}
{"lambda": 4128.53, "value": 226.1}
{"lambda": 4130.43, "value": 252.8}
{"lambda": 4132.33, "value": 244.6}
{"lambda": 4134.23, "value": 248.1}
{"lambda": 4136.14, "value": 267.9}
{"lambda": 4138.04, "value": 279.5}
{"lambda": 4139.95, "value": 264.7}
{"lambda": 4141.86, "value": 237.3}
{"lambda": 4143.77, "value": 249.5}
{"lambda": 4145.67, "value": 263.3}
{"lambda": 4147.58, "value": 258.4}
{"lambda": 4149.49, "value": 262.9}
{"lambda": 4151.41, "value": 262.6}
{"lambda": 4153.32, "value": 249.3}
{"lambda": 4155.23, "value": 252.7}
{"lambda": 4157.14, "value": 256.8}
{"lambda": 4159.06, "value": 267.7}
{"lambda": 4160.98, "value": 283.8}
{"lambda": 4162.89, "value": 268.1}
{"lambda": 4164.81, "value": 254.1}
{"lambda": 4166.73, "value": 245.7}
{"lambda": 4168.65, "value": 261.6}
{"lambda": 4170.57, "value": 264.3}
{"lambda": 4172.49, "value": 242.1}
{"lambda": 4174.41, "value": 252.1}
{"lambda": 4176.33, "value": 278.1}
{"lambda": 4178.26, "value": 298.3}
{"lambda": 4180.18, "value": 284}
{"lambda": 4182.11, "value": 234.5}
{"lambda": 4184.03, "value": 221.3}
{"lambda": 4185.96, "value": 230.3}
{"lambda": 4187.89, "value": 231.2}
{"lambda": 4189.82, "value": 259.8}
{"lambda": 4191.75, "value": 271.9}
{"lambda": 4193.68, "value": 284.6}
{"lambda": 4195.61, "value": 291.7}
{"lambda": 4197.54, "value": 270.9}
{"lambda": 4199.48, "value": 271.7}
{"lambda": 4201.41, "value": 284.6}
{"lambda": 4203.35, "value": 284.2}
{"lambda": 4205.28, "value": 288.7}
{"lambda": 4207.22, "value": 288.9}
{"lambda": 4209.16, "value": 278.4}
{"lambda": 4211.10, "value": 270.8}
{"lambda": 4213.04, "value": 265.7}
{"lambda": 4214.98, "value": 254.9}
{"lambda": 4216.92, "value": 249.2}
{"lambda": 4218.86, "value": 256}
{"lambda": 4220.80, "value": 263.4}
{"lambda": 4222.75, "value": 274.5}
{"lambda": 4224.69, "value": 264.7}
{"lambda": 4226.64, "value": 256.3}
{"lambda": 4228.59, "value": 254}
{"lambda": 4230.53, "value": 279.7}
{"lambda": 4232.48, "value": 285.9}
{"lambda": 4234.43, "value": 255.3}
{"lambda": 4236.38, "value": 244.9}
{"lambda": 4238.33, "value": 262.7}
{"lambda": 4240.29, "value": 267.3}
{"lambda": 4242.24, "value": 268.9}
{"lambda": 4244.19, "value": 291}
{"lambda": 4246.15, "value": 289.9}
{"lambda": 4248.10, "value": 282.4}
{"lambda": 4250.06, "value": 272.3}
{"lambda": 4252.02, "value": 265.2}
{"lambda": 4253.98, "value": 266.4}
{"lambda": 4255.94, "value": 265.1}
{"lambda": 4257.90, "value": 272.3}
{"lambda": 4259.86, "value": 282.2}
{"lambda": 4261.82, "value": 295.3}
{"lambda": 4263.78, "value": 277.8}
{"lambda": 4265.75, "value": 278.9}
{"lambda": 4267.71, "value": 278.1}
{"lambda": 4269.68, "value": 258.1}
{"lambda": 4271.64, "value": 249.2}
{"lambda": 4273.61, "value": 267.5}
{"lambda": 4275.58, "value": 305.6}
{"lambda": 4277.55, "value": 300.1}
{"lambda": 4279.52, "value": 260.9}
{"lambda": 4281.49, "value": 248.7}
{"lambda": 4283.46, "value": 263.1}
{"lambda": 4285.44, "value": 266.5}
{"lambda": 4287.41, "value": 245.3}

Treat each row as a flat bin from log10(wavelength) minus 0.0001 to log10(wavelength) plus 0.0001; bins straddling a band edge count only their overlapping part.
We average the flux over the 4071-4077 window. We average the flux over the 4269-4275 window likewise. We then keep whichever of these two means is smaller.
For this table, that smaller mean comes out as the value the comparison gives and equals 243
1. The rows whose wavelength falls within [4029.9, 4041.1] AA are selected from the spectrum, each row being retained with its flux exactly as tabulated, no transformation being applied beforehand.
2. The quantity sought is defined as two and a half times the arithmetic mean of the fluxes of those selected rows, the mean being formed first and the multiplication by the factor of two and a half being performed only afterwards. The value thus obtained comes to 626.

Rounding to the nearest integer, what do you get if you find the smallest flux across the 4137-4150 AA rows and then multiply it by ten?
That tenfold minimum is 2373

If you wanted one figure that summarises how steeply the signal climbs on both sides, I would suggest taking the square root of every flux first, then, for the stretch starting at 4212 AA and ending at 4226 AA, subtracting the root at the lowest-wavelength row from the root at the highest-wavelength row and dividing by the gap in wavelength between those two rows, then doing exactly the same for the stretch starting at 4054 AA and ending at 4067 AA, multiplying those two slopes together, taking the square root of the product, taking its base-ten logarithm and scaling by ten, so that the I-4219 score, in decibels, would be -19.3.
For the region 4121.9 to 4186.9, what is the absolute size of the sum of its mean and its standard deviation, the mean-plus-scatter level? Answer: 273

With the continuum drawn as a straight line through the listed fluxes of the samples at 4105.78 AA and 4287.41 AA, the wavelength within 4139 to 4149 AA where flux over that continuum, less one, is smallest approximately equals 4141.86 AA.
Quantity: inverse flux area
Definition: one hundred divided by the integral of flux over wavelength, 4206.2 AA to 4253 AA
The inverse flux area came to 0.0080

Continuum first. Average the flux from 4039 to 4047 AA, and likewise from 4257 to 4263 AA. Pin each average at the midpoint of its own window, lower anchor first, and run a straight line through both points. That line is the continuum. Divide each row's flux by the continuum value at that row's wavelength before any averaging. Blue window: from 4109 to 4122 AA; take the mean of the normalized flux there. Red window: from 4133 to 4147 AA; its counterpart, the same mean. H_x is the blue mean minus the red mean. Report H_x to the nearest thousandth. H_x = -0.097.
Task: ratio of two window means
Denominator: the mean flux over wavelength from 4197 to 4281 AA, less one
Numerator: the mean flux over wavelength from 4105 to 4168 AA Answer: 0.91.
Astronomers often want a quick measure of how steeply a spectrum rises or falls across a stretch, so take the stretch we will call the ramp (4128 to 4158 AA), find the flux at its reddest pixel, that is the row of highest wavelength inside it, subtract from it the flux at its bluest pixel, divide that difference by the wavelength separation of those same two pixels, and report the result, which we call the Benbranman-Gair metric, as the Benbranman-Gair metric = 1.1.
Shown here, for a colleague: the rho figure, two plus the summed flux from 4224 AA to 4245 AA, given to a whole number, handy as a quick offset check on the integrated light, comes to 2933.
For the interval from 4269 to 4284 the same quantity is 2155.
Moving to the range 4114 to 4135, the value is 2602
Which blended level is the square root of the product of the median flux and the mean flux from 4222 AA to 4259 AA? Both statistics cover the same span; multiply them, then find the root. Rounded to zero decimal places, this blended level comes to 268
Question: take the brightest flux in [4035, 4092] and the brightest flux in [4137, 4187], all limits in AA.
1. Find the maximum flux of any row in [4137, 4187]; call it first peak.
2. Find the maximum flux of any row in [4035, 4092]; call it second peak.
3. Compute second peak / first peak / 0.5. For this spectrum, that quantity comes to 2.04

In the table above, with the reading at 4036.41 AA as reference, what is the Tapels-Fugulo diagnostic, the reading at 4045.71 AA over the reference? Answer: 0.87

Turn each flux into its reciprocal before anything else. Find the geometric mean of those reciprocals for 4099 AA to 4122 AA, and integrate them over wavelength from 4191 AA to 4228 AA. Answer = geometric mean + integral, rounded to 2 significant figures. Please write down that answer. 0.14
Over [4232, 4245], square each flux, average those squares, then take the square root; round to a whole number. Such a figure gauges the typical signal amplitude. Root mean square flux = 268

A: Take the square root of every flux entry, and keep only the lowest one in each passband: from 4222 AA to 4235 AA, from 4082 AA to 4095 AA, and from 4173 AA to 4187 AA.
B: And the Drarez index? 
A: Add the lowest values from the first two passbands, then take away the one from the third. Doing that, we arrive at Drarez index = 16.3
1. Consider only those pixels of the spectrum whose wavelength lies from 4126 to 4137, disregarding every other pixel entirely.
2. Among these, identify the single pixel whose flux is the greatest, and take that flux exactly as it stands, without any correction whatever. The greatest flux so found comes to 267.9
